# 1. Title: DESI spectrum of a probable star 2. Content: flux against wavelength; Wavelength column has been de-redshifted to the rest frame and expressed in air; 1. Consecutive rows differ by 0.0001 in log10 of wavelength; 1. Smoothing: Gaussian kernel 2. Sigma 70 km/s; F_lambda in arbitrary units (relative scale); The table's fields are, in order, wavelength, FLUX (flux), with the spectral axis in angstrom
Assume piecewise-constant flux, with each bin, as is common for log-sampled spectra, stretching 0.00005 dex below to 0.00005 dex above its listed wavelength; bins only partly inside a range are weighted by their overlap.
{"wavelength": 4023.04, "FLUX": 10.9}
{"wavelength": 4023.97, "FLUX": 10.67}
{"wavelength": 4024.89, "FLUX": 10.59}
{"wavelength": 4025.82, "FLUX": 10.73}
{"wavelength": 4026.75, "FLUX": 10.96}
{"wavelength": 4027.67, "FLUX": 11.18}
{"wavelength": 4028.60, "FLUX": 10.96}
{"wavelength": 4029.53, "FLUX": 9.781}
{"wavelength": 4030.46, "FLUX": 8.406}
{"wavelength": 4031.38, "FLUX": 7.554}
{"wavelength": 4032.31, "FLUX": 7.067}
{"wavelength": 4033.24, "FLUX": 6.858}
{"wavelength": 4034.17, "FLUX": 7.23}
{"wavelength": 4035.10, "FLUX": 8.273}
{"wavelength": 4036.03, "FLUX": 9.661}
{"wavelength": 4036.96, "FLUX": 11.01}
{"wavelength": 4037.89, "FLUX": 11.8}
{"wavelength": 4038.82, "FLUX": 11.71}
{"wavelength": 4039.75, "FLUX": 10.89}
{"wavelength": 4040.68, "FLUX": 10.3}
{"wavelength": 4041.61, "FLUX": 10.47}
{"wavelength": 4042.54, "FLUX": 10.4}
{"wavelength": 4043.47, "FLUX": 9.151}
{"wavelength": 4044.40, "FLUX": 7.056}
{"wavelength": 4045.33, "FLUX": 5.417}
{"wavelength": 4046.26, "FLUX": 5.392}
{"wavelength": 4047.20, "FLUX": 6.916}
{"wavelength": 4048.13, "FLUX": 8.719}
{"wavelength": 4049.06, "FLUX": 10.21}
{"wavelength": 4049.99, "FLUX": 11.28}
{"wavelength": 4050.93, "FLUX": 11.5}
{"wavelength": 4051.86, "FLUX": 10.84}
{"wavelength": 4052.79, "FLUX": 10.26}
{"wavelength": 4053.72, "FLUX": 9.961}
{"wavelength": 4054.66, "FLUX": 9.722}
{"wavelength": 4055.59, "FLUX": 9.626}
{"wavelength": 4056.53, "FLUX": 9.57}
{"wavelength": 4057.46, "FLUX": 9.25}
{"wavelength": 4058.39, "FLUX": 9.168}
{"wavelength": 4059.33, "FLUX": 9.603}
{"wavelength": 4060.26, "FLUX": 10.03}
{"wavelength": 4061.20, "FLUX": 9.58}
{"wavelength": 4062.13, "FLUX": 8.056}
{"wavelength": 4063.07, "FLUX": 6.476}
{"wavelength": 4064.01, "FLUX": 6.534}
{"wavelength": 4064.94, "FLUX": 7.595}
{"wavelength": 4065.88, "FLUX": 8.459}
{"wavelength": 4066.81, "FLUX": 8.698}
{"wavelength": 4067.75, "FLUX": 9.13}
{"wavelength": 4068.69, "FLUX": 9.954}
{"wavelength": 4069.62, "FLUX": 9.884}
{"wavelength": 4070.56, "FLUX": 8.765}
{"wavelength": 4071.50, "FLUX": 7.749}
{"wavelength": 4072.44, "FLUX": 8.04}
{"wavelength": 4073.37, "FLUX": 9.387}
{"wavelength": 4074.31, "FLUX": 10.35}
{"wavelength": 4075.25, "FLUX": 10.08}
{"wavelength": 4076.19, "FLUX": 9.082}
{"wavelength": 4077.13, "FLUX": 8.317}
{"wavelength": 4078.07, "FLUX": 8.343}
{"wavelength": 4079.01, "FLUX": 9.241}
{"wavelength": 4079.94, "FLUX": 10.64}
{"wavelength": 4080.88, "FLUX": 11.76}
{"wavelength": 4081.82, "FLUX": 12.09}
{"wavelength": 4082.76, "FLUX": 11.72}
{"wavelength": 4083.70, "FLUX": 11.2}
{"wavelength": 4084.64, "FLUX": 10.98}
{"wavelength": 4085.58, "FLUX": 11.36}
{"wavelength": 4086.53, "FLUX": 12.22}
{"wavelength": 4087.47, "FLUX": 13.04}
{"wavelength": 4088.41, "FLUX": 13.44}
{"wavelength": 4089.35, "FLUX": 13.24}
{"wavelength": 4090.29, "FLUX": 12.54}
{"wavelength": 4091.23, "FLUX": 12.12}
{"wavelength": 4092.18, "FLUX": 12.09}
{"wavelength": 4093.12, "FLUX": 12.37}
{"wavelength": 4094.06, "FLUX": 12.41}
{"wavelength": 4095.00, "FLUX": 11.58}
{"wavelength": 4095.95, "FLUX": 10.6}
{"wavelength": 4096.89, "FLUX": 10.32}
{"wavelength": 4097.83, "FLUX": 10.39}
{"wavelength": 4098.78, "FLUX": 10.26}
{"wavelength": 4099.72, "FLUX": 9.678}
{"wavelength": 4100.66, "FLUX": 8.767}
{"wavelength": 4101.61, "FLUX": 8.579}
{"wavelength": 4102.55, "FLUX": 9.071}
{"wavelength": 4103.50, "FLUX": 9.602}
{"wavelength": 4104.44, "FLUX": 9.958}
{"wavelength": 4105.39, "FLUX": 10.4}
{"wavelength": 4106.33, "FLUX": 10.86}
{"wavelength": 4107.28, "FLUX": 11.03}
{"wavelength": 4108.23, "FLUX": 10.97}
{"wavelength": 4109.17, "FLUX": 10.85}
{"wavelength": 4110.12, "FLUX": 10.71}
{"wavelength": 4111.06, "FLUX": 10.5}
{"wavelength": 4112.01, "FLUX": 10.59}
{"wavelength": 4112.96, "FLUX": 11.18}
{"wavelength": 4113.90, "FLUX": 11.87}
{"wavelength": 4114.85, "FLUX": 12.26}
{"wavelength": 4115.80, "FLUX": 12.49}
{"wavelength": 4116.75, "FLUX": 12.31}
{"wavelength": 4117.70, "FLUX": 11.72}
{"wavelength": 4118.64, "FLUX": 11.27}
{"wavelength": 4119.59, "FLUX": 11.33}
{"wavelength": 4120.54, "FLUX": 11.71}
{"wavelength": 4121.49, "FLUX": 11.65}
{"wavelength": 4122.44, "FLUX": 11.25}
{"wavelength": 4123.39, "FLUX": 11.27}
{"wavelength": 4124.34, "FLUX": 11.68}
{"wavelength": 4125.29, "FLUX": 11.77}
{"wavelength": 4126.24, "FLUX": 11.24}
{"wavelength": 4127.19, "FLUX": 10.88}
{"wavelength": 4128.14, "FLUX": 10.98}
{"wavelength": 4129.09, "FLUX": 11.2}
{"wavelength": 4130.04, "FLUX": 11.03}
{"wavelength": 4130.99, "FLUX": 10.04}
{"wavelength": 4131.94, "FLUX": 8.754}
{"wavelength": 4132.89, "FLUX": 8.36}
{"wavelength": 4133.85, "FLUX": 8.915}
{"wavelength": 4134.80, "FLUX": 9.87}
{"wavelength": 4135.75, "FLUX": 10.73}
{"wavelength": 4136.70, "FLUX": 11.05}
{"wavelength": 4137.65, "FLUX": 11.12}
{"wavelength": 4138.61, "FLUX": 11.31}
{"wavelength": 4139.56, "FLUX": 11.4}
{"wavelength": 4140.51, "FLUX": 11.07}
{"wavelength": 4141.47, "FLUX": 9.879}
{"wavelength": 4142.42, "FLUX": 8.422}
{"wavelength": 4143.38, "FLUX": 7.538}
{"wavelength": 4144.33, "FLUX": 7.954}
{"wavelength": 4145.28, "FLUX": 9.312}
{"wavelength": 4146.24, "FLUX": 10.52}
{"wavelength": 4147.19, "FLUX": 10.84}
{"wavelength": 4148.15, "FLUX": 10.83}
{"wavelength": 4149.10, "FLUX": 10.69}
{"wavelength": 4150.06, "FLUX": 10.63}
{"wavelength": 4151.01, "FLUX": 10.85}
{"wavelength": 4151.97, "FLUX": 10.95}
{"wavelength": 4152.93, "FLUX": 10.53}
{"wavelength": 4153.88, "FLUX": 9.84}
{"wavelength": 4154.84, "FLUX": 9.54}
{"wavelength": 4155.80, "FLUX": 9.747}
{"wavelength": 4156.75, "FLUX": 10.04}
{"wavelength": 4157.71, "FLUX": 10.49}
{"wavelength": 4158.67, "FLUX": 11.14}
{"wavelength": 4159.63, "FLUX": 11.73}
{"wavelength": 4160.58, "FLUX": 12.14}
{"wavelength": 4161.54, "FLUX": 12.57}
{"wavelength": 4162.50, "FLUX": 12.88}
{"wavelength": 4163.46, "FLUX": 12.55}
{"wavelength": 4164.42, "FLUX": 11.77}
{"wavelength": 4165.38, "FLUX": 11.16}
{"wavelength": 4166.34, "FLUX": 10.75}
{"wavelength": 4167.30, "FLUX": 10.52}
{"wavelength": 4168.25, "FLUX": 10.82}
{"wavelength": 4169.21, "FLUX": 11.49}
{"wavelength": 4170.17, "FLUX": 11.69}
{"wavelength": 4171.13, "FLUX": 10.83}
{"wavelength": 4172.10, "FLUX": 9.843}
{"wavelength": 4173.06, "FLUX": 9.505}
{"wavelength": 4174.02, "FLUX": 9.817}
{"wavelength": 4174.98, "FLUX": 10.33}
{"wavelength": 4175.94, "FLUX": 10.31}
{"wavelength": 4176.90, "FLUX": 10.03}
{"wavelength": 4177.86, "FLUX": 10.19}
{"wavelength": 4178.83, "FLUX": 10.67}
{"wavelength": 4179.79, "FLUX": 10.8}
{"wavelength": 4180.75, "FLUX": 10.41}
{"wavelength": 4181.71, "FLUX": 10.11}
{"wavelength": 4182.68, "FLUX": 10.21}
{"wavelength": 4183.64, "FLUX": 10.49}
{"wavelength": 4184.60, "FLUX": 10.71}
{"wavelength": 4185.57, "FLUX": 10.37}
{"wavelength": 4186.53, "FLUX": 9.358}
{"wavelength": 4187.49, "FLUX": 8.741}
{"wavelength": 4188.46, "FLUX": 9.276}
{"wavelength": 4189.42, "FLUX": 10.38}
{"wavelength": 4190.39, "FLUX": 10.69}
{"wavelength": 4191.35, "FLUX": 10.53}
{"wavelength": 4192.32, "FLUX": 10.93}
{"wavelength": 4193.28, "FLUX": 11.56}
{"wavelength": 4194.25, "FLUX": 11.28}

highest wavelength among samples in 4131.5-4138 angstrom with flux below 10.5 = 4134.80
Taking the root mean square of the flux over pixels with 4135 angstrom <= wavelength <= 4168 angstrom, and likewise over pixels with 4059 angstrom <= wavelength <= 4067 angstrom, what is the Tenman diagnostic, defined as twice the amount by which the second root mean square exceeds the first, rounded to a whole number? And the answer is -5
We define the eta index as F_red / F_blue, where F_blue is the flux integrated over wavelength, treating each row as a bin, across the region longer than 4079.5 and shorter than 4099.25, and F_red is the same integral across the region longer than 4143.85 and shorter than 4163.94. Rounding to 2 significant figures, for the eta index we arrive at 0.93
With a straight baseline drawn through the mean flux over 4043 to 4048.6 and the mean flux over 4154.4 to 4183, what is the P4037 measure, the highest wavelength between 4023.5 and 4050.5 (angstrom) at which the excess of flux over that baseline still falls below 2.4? 4048.13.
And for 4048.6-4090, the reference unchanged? 4079.01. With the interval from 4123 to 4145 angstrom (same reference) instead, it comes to 4144.33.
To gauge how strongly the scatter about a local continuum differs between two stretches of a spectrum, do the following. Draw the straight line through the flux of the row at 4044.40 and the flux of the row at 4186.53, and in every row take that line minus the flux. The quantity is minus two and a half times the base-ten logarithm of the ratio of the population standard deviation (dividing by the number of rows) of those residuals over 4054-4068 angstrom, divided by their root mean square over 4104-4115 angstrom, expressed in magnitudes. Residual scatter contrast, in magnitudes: 1.0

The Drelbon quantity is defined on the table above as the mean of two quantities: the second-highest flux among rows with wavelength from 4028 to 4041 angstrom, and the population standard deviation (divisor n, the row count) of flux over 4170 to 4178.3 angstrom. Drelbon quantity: 6.2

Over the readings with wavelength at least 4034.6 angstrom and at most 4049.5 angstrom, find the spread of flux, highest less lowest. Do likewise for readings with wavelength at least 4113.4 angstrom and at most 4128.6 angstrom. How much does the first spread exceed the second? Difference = 4.8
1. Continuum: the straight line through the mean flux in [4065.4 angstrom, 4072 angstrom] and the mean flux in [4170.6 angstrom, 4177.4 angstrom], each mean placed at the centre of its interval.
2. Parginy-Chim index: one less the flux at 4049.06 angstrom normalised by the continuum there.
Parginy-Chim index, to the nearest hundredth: -0.17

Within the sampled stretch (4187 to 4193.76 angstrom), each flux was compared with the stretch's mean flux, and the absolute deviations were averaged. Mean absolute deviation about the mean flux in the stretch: 0.74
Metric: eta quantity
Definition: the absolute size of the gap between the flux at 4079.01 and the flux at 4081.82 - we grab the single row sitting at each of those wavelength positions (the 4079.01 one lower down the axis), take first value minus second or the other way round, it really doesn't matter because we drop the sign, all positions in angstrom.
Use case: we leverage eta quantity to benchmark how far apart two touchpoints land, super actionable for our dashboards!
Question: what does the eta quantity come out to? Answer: 2.8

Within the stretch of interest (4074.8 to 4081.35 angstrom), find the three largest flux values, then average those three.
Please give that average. 10.8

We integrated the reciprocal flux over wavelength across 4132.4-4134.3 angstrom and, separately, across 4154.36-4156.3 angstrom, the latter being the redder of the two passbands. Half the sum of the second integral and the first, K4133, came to 0.210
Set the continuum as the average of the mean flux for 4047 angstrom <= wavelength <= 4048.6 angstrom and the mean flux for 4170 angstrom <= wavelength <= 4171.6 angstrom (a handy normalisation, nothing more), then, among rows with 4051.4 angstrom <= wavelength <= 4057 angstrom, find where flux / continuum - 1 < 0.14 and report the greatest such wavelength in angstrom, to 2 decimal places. 4056.53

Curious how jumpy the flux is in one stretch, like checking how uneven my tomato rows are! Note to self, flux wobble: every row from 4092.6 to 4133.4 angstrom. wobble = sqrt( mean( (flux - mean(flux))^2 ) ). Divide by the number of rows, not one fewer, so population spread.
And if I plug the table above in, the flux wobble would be 1.0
